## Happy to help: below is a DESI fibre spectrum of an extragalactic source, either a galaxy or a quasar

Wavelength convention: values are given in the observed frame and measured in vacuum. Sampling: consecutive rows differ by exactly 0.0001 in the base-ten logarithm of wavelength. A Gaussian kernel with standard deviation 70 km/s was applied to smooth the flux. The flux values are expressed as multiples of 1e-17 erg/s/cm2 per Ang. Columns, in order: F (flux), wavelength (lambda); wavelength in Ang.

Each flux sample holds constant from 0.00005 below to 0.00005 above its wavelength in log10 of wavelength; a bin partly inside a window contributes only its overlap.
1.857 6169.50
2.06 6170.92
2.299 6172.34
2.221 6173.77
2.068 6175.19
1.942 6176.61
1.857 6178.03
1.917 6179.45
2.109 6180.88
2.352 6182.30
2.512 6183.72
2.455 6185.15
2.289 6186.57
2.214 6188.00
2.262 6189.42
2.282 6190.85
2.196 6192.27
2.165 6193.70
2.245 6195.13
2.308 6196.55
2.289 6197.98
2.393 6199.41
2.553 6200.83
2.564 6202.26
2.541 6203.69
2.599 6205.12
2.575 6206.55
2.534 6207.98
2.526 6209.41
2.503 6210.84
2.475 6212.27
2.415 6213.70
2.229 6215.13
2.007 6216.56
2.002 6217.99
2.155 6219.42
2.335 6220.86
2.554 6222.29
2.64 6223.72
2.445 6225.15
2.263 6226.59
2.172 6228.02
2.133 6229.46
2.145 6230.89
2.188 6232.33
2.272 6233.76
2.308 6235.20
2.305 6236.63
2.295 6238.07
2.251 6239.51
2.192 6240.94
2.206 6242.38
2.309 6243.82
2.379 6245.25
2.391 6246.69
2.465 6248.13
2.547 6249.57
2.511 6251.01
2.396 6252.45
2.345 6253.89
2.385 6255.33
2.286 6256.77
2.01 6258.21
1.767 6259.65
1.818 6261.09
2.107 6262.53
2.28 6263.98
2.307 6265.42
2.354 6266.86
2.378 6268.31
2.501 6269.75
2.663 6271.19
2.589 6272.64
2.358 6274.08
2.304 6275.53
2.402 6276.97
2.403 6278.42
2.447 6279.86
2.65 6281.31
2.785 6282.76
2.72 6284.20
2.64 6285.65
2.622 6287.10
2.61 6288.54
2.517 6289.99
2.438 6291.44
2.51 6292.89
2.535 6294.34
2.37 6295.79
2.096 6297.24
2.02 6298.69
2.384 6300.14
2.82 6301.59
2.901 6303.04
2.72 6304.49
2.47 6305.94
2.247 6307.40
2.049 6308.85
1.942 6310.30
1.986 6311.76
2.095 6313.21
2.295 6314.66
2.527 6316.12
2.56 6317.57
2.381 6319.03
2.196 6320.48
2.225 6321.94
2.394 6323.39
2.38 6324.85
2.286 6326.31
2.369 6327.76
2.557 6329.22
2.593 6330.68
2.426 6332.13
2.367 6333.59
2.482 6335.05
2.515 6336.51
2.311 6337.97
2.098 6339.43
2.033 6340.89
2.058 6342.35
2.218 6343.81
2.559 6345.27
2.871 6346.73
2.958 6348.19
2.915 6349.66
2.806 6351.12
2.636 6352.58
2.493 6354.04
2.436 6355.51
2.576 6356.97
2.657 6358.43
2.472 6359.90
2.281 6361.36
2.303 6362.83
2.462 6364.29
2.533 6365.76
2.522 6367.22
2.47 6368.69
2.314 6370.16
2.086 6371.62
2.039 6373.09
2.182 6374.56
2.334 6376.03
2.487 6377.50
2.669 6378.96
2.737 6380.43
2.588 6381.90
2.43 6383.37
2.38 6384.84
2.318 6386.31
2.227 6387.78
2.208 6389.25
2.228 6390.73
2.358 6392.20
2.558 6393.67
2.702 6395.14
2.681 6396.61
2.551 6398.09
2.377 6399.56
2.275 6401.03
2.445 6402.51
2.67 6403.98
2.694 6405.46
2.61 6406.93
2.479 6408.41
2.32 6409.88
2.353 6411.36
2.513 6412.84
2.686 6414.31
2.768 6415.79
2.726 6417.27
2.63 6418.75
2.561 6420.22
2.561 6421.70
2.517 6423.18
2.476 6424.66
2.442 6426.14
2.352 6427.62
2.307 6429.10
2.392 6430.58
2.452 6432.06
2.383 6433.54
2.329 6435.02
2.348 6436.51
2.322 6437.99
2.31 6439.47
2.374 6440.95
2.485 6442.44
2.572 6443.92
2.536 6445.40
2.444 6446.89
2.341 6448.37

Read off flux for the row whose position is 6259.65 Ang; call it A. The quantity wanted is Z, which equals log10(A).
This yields 0.25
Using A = 1.767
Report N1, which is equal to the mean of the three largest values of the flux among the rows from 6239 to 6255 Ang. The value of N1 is 2.51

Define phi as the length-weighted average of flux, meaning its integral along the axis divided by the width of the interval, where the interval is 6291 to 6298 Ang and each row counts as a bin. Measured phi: 2.39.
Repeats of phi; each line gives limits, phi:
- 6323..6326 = 2.37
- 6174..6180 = 1.97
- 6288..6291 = 2.55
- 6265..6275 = 2.45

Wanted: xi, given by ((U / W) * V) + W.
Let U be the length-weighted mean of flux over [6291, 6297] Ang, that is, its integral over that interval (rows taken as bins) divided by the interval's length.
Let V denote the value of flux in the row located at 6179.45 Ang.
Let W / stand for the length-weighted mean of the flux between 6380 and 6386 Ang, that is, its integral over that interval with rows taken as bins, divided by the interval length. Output 4.37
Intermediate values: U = 2.4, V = 1.917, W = 2.51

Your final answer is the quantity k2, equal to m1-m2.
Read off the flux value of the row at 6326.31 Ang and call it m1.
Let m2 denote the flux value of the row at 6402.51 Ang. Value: -0.16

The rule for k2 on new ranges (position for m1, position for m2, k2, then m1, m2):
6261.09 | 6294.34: -0.72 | 1.818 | 2.535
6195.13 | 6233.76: -0.03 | 2.245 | 2.272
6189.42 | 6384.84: -0.12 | 2.262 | 2.38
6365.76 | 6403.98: -0.14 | 2.533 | 2.67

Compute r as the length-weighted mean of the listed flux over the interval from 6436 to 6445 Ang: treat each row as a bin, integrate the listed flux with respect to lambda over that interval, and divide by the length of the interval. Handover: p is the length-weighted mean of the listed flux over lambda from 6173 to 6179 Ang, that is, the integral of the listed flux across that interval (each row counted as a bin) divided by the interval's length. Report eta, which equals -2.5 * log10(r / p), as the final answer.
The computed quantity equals -0.19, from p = 2.02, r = 2.4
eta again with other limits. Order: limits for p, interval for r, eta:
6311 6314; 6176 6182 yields 0.03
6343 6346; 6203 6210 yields -0.08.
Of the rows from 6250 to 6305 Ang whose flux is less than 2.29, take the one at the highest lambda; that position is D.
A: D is 6298.69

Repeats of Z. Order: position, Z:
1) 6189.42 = 0.35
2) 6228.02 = 0.34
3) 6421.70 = 0.41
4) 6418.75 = 0.42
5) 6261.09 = 0.26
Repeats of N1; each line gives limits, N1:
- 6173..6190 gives 2.44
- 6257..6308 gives 2.84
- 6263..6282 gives 2.63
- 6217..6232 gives 2.55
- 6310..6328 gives 2.49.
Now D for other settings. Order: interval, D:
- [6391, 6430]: 6401.03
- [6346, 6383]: 6374.56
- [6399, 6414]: 6401.03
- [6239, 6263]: 6262.53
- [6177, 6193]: 6192.27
